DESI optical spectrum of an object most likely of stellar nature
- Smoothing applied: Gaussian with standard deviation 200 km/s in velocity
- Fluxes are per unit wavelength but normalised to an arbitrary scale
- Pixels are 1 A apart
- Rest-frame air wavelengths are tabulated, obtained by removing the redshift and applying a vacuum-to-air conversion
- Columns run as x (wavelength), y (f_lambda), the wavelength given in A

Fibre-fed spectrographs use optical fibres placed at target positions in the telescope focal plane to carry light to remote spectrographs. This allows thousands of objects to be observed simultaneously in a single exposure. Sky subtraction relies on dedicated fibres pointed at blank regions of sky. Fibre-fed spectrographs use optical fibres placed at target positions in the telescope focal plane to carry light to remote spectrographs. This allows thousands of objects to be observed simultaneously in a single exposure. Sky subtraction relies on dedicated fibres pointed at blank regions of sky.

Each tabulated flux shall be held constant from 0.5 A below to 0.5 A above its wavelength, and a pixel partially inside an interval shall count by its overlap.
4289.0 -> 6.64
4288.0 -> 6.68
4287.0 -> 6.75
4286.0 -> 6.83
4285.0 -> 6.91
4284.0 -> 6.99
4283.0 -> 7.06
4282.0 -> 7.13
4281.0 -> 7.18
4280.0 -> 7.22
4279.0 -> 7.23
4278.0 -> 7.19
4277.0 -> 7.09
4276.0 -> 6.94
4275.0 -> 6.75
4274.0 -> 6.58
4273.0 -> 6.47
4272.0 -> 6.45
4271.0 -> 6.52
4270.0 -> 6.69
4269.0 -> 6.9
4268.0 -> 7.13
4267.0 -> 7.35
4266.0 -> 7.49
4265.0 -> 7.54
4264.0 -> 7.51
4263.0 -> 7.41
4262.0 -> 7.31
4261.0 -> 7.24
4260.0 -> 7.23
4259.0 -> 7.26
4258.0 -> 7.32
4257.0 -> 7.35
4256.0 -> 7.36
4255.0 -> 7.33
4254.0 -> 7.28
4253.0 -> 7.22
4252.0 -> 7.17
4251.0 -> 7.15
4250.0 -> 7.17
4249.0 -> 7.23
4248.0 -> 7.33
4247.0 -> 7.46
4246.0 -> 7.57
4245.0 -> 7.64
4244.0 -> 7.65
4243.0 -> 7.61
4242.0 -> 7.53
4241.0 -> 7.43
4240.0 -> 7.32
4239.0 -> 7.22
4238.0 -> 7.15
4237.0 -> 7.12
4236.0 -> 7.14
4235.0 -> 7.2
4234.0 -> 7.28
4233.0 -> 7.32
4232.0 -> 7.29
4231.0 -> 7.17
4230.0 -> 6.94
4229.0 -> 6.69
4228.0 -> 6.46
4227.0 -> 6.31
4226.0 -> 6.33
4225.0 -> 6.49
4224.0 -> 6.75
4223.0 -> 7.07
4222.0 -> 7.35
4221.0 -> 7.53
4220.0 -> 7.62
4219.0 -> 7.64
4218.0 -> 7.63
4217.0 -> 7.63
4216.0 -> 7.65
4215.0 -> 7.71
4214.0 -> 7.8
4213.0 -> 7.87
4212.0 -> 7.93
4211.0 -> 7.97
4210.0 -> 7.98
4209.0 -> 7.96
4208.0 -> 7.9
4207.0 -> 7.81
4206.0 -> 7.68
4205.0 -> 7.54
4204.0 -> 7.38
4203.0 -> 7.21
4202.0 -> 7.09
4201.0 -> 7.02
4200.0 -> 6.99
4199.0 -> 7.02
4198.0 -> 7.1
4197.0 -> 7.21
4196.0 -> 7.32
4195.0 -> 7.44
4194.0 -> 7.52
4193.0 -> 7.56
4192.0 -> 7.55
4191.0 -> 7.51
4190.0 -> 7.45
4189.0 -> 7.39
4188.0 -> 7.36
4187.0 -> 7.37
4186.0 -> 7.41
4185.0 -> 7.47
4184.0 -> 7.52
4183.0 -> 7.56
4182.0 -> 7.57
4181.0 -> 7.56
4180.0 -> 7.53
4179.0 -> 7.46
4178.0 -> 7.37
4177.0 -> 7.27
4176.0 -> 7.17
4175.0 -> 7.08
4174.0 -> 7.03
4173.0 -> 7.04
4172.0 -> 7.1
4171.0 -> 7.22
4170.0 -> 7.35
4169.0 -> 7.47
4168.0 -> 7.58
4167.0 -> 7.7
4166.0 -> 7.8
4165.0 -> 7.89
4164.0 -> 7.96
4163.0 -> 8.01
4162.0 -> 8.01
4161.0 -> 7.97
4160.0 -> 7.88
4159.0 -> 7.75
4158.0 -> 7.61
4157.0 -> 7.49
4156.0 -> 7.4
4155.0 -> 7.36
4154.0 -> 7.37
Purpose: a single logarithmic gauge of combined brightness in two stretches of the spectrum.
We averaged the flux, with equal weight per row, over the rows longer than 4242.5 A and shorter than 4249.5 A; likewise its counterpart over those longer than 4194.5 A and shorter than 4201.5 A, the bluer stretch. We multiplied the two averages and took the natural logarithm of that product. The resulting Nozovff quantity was 3.98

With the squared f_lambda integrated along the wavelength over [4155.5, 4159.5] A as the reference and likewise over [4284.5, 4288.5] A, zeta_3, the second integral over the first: 0.81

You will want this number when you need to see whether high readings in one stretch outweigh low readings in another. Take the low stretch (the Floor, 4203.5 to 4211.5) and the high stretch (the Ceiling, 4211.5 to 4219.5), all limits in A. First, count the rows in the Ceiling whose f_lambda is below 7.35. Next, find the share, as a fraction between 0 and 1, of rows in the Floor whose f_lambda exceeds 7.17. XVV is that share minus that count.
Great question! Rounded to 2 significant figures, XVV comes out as 1.0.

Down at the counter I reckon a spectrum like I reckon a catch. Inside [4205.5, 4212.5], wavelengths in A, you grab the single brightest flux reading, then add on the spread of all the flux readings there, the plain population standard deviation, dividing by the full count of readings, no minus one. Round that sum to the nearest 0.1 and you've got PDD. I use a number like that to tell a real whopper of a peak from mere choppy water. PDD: 8.1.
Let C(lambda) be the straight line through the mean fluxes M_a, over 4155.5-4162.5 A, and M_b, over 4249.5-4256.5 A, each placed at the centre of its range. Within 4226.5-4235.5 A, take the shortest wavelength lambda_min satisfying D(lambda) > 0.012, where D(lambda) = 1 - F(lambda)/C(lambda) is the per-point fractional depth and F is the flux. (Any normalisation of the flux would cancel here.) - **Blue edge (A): 4227.0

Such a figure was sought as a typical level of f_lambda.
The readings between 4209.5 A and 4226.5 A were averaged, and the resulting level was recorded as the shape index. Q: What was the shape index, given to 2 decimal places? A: 7.47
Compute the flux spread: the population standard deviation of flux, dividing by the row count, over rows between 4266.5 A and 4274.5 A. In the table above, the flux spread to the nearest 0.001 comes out 0.312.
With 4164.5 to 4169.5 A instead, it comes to 0.150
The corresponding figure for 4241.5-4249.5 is 0.143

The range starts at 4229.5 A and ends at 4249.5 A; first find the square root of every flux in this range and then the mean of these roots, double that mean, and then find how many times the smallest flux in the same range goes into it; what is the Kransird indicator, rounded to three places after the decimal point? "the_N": 0.780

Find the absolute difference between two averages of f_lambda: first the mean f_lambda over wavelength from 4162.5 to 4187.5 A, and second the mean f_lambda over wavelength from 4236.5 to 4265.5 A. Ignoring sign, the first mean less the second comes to 0.11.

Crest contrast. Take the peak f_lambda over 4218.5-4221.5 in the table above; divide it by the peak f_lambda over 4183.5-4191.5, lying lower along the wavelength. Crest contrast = 1.016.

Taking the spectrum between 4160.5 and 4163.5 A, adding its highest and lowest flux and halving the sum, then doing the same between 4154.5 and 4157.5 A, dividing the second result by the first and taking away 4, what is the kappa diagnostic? -3.07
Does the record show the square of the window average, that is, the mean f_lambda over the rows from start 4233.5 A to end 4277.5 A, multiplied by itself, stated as 51.9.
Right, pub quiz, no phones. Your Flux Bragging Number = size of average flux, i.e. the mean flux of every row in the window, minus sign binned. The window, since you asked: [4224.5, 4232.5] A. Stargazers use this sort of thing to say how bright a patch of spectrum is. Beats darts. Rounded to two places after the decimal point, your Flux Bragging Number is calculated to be 6.71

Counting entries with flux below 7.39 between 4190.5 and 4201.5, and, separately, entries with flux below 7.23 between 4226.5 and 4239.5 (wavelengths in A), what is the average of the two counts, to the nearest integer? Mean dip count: 8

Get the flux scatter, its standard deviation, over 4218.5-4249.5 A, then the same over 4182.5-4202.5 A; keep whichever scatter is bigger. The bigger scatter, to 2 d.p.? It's 0.39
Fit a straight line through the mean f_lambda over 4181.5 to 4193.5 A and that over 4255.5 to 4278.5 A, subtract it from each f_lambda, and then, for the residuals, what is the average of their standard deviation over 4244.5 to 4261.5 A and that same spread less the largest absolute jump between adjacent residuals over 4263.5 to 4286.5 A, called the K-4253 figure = 0.01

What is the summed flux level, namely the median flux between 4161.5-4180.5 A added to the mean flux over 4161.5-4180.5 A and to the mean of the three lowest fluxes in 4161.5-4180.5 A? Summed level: 22.0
